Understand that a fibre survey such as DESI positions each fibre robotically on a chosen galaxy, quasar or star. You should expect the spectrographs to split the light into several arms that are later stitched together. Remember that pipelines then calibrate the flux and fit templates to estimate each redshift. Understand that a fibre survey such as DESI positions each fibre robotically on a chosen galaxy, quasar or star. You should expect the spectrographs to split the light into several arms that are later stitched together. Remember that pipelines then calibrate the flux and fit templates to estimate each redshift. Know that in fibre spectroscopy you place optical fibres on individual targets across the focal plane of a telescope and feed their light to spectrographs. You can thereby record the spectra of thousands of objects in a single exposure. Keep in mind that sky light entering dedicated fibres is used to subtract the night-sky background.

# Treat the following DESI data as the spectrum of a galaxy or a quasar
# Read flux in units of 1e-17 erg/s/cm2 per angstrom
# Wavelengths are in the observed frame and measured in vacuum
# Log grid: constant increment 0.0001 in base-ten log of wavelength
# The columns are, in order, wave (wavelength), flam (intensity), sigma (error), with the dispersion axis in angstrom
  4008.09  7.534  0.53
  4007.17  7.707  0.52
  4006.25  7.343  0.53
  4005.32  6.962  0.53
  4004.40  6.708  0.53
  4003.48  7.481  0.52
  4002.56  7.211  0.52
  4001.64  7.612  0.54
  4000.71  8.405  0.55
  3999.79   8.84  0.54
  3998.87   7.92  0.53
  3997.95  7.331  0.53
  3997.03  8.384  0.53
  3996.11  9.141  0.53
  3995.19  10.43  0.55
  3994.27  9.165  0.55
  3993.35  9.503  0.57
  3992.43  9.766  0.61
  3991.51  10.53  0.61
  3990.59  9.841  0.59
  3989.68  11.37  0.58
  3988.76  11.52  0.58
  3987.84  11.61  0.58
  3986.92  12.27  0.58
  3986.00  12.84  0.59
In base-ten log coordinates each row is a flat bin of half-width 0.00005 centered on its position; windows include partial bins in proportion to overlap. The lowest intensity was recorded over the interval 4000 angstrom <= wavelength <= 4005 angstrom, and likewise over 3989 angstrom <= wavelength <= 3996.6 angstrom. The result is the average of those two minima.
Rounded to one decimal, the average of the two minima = 7.9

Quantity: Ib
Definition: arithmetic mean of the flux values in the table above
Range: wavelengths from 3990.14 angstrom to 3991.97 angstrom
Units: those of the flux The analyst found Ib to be 10.2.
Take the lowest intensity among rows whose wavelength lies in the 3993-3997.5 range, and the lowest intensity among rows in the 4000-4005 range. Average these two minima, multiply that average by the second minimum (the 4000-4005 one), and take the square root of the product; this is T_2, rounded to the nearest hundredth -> 7.11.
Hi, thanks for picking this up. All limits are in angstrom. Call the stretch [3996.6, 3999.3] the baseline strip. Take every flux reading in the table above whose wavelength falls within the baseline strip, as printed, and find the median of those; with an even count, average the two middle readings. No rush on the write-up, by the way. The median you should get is 7.9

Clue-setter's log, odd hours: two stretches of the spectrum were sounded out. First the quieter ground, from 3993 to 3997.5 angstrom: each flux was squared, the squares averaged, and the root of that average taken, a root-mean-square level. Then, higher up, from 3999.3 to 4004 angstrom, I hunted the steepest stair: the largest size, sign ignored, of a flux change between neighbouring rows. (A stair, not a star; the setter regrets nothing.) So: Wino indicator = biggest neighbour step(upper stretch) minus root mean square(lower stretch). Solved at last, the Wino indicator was -8.6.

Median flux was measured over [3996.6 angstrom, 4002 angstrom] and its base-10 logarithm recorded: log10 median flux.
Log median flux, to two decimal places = 0.91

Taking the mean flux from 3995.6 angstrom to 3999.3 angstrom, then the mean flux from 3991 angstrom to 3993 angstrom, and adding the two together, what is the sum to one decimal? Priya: 18.3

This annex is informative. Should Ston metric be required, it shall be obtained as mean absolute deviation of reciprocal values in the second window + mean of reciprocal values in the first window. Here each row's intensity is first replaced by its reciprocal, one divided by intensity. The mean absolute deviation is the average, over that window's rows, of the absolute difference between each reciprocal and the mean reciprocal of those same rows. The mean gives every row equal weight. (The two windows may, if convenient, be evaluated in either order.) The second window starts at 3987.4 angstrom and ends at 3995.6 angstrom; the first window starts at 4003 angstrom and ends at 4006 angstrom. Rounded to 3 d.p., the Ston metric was 0.149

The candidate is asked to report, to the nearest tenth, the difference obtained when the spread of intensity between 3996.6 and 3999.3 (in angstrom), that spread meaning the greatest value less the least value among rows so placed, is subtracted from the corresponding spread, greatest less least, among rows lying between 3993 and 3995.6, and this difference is 0.2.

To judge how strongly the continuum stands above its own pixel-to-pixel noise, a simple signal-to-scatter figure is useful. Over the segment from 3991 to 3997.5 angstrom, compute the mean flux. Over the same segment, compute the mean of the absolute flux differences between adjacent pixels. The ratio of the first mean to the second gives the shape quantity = 12.3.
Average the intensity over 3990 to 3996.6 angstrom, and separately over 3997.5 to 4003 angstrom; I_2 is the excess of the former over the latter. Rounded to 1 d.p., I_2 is 1.9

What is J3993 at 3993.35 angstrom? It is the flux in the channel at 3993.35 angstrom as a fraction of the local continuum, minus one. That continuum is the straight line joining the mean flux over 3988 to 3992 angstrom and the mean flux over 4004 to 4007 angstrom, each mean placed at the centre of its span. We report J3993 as -0.05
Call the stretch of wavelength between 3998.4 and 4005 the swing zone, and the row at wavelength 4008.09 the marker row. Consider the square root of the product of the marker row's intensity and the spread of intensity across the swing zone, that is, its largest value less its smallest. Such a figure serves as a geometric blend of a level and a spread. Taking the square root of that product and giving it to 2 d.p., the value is 4.01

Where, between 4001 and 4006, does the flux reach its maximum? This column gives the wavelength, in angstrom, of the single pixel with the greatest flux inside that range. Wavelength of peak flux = 4001.64 angstrom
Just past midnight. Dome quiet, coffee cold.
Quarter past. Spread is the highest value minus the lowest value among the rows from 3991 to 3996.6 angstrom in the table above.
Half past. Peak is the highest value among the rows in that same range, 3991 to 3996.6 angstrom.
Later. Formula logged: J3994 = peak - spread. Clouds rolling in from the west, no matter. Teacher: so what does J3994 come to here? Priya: 9.1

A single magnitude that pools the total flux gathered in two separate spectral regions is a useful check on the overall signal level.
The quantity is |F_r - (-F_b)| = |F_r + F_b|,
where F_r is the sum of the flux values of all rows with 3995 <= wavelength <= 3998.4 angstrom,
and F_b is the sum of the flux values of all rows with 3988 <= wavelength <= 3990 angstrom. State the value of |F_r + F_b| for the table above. 58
